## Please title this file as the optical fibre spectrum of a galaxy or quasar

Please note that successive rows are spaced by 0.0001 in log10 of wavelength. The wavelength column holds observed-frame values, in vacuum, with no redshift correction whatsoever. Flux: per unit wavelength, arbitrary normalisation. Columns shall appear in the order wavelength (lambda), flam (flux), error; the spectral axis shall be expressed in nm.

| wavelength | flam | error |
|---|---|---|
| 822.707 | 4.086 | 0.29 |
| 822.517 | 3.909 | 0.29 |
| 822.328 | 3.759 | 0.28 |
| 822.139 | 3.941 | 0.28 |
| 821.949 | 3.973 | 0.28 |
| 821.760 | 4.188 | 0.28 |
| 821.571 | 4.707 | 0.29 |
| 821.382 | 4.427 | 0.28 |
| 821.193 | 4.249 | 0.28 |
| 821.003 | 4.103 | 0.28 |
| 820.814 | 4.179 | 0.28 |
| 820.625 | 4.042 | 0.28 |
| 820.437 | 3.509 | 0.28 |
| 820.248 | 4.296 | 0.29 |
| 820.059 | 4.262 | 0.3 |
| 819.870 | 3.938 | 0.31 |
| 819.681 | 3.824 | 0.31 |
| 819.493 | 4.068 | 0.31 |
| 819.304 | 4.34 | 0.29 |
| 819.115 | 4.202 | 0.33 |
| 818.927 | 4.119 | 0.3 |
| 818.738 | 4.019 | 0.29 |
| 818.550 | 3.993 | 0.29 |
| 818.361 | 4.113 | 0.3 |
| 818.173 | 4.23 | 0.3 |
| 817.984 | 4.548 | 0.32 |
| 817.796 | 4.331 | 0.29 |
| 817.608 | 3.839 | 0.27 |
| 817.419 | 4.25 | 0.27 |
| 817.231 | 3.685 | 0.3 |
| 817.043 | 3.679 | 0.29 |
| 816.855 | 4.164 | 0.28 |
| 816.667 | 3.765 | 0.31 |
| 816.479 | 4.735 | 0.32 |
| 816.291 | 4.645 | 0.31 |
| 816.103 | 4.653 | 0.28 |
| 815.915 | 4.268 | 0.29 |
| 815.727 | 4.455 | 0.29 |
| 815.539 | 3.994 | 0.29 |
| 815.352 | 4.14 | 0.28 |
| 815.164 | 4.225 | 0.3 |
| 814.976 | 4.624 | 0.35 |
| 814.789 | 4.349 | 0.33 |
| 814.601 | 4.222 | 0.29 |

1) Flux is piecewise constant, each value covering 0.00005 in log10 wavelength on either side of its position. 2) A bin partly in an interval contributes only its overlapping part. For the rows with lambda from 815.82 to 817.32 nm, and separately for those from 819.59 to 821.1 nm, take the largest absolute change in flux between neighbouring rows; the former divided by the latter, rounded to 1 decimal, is 1.2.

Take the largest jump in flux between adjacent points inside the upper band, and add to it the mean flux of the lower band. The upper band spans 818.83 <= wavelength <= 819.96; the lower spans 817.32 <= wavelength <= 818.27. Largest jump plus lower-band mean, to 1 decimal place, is 4.5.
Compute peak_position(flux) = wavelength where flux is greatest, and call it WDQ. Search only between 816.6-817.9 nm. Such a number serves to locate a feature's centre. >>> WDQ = 817.796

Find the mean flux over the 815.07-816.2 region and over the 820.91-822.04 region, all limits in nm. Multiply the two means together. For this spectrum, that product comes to 18.3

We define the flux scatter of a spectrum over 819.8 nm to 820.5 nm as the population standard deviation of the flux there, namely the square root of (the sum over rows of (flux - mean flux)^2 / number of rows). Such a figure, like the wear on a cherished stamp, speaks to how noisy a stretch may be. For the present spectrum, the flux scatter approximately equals 0.32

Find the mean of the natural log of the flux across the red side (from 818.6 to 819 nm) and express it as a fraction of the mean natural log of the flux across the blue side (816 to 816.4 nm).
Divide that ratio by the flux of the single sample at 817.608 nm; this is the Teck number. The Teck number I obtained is 0.238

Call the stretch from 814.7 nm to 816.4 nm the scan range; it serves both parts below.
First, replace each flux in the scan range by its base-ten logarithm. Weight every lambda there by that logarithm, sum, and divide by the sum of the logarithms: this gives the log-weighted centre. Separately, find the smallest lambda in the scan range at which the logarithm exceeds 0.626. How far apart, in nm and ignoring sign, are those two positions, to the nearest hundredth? 0.76 nm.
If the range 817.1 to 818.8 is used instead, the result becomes 0.57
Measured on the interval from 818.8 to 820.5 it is 0.37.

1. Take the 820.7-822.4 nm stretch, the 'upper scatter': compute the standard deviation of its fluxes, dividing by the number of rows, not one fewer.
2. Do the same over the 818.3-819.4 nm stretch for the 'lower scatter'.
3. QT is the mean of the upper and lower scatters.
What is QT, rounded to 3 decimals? 0.190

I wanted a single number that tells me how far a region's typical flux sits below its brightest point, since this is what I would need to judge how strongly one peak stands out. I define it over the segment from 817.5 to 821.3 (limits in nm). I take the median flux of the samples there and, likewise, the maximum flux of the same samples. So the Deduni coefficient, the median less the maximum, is -0.43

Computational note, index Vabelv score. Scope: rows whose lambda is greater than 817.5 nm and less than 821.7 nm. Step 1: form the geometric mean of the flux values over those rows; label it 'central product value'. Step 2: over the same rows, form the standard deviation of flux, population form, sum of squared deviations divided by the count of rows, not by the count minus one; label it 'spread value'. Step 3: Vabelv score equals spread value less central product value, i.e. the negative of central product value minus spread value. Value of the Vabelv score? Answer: -3.89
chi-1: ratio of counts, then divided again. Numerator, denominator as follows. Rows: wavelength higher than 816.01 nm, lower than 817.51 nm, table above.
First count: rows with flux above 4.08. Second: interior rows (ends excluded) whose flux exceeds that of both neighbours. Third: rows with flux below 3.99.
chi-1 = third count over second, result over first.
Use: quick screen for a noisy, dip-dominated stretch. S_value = 0.30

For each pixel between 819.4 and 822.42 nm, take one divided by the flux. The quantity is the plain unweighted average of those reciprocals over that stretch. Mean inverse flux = 0.246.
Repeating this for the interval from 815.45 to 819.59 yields 0.240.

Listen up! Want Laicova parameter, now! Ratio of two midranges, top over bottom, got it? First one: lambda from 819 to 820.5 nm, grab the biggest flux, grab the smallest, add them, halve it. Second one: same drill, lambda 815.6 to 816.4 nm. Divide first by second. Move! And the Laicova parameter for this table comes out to 0.88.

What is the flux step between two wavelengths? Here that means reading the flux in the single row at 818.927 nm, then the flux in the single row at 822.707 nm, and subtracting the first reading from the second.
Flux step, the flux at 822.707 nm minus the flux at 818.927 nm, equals 0.0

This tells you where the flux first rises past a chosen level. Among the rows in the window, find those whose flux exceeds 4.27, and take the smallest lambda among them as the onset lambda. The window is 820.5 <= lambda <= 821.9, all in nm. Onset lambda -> 821.382 nm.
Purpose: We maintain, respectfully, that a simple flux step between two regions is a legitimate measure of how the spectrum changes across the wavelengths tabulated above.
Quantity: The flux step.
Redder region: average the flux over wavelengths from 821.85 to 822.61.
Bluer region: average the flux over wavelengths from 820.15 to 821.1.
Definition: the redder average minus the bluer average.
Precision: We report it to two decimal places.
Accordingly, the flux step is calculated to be -0.13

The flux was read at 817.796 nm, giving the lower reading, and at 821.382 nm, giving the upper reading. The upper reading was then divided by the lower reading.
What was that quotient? 1.02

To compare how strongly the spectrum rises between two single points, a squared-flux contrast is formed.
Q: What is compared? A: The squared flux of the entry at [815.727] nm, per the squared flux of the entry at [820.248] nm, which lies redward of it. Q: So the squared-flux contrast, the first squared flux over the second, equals 1.08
